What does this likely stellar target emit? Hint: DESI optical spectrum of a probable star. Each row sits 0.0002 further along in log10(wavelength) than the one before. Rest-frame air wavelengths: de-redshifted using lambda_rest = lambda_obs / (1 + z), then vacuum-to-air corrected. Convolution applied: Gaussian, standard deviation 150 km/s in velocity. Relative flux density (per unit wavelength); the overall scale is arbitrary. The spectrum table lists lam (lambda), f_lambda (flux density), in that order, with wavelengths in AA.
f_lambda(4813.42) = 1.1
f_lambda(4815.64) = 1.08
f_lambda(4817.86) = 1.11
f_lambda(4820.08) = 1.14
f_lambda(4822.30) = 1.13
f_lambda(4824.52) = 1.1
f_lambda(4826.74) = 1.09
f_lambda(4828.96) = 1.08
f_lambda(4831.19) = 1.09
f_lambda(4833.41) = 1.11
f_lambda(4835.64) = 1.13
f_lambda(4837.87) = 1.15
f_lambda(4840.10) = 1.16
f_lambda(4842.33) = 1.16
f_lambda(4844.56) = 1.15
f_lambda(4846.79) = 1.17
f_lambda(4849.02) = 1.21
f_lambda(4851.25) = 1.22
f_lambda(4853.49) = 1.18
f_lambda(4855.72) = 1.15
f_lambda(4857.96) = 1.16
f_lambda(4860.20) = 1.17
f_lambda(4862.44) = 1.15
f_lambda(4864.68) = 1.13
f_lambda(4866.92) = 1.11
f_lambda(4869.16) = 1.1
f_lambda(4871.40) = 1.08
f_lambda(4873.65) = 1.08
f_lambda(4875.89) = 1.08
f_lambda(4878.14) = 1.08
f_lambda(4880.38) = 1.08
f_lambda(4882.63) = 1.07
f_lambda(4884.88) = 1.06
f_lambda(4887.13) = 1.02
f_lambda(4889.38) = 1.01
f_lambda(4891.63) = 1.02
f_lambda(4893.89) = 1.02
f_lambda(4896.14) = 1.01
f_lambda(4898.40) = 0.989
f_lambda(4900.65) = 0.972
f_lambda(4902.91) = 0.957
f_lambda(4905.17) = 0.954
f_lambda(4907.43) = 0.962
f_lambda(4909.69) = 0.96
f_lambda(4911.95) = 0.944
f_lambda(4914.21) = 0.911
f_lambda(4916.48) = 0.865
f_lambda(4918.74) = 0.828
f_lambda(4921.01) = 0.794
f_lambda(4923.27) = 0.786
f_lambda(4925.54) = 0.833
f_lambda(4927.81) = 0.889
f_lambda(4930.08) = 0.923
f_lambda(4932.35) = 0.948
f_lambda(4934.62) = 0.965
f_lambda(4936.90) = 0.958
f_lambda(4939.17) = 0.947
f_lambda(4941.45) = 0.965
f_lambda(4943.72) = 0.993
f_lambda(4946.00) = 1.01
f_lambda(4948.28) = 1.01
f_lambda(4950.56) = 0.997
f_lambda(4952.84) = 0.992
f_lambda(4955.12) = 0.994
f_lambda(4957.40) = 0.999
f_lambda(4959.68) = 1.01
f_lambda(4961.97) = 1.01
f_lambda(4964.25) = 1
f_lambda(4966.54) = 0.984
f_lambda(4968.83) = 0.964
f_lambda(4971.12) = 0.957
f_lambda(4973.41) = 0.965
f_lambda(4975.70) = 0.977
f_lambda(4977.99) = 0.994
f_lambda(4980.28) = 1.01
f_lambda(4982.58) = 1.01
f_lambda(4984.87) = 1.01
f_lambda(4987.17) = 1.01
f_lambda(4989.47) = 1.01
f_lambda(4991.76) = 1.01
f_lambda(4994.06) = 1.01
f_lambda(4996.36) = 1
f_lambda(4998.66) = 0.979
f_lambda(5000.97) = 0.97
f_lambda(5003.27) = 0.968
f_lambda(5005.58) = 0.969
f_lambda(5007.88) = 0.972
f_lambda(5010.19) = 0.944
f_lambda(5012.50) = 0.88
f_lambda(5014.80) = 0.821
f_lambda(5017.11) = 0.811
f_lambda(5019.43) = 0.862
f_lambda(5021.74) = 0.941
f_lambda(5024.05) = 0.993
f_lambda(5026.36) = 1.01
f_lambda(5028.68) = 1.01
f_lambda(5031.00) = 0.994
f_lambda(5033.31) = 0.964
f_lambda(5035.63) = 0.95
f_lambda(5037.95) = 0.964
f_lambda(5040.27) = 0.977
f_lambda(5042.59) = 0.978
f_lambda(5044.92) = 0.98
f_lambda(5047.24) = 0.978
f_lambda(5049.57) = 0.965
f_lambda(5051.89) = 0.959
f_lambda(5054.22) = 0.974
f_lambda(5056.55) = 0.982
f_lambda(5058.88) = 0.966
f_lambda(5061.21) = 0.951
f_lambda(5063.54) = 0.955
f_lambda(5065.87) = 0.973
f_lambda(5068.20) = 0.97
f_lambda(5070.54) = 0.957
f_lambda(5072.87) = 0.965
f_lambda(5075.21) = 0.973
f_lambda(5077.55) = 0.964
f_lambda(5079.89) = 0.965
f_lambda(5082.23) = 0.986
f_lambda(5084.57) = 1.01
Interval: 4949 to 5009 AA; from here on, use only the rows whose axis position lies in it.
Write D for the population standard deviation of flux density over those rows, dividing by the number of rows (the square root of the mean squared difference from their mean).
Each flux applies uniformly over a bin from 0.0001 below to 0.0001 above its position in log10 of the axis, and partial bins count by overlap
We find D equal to 0.02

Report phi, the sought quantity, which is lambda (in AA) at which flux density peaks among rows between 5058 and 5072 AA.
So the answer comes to 5065.87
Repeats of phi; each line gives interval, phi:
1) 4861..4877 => 4862.44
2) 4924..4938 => 4934.62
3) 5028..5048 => 5028.68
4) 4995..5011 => 4996.36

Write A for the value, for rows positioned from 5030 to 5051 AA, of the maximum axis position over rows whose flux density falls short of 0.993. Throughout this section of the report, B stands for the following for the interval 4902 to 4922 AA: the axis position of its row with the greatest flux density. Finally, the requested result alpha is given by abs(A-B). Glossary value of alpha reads 142.1 AA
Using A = 5049.57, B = 4907.43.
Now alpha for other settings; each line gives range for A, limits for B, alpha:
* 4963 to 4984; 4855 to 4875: 115.5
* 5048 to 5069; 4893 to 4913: 174.3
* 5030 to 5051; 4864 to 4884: 184.9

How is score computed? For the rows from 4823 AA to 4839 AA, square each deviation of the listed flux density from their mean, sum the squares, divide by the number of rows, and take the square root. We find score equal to 0.023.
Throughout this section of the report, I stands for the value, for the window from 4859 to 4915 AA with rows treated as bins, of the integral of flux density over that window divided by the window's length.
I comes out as 1.04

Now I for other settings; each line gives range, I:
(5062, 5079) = 0.96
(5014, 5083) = 0.96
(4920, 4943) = 0.90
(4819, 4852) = 1.14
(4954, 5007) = 0.99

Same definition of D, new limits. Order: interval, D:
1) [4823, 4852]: 0.04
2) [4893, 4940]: 0.07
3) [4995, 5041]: 0.06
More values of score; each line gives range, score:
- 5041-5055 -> 0.008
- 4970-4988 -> 0.021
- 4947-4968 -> 0.009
